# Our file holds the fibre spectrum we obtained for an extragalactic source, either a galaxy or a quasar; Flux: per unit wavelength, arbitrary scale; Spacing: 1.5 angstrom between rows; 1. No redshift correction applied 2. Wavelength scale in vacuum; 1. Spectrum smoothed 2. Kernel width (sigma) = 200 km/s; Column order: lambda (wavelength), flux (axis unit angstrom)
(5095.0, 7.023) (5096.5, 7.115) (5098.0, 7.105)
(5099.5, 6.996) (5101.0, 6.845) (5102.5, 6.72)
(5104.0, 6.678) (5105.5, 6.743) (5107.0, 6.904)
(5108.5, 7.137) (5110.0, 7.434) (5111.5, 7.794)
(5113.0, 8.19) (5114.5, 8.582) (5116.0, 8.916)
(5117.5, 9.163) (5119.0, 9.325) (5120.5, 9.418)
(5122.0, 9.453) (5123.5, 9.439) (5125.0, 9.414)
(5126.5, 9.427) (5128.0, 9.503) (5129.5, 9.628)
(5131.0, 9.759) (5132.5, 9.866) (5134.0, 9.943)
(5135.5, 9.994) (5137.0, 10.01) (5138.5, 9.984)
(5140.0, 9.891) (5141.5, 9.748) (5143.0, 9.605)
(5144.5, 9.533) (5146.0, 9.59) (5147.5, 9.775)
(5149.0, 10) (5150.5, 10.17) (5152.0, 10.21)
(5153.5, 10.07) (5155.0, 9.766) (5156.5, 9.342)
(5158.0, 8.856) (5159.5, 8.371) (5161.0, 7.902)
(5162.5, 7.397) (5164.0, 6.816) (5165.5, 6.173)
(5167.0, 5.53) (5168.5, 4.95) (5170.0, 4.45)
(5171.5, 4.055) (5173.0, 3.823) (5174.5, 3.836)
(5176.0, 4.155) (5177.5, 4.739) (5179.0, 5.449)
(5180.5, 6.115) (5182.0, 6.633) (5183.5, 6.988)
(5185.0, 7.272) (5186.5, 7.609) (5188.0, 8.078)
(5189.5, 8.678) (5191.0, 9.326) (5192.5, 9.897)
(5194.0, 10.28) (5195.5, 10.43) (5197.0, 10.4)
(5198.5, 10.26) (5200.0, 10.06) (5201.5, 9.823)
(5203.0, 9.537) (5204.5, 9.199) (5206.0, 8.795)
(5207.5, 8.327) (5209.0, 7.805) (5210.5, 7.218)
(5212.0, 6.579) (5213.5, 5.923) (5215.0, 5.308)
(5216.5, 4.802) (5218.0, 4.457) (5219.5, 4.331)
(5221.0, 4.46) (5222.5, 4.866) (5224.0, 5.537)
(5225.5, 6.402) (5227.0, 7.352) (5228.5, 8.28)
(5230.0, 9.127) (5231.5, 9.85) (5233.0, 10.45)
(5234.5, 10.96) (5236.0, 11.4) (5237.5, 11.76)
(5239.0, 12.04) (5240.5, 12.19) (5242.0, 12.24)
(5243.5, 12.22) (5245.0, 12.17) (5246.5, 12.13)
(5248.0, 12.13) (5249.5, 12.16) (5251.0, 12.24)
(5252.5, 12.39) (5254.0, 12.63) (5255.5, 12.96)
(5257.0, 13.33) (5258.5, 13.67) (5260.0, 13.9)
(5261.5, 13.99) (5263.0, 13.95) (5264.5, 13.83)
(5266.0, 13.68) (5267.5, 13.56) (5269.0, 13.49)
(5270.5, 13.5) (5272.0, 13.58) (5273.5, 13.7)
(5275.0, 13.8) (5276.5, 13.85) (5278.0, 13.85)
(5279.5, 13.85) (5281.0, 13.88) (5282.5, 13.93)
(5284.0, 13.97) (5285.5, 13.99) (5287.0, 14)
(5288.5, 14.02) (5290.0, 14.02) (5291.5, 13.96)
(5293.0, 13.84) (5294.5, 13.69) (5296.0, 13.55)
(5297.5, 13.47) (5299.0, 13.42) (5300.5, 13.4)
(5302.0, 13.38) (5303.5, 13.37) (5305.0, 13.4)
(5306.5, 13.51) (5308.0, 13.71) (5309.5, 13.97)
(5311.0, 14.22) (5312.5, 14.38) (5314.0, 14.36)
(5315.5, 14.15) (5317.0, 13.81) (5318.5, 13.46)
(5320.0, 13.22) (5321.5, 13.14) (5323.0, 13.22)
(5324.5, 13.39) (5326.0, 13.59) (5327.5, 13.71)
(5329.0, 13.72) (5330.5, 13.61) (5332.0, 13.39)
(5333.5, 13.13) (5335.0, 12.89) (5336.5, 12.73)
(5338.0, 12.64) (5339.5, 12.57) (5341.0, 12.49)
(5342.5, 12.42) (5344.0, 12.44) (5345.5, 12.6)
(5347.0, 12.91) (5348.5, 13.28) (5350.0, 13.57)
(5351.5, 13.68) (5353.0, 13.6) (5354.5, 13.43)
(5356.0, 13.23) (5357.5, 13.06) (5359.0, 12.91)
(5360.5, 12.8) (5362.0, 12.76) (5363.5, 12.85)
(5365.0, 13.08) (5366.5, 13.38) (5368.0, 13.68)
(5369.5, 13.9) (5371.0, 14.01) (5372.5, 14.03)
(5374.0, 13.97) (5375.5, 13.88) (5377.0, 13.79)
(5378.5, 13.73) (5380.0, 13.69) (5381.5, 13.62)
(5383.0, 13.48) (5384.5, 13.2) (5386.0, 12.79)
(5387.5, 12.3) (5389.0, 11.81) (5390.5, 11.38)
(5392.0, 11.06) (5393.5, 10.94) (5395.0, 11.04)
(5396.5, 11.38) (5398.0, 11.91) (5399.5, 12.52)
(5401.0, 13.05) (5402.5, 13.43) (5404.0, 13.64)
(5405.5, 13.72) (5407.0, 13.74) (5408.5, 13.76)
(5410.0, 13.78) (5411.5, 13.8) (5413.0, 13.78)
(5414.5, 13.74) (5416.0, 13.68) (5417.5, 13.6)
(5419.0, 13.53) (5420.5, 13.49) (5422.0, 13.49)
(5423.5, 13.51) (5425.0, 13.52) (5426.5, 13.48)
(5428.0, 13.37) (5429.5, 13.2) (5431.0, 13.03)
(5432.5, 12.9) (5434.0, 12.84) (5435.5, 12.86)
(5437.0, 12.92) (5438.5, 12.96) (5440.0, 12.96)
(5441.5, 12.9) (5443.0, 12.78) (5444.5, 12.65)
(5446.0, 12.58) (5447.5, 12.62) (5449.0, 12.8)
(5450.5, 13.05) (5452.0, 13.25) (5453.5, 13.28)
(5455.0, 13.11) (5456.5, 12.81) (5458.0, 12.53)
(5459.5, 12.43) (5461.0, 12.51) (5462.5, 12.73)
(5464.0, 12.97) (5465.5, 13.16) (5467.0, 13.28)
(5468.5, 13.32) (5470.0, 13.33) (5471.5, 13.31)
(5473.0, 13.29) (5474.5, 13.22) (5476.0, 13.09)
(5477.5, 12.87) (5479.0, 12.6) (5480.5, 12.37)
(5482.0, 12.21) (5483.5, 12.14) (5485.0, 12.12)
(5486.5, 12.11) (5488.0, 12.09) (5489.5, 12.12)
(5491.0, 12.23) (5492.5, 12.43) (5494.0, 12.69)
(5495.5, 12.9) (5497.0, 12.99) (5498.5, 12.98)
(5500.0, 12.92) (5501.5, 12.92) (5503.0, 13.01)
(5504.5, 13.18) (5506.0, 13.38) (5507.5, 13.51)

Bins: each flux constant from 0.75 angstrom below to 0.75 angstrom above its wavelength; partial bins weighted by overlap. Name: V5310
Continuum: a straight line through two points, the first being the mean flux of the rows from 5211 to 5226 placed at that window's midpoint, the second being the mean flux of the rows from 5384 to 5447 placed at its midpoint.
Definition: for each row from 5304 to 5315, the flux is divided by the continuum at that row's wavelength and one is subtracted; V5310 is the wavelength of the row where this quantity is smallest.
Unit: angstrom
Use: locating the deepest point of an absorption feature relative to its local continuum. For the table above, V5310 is 5305.0 angstrom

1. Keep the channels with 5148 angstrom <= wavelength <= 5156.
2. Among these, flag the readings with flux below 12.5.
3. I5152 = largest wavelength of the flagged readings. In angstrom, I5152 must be 5155.0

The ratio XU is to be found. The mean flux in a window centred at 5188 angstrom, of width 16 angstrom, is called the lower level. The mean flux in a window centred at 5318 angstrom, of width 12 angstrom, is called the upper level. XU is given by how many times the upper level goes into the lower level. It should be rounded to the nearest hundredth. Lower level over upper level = 0.61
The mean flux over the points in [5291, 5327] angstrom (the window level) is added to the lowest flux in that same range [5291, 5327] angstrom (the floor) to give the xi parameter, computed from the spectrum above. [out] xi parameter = 27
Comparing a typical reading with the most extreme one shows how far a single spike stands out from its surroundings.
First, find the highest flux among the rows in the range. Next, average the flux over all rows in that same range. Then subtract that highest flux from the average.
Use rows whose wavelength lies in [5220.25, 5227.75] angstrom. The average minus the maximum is -1.6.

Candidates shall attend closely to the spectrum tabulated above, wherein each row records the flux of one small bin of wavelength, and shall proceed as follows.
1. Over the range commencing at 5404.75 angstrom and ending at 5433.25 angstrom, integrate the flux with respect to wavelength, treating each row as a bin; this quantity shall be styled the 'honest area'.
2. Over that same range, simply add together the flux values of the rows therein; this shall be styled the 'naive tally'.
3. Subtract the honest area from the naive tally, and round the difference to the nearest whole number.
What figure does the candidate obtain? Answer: -129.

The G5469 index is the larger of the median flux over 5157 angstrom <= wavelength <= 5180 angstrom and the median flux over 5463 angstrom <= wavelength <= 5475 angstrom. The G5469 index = 13.3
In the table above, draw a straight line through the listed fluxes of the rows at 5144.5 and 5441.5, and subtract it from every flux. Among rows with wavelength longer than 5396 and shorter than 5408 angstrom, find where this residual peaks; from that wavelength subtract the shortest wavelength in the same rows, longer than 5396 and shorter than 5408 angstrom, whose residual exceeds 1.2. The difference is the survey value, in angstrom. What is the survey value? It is 1.5 angstrom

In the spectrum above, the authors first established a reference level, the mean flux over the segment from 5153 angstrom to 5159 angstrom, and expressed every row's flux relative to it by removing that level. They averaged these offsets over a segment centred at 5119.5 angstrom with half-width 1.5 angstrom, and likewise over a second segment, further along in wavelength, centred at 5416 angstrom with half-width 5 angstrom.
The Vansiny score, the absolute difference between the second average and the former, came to 4.3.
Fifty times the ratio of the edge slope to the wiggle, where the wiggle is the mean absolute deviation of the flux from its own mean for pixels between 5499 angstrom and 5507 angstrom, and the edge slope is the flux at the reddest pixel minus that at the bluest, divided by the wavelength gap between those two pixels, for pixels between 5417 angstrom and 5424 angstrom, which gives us -5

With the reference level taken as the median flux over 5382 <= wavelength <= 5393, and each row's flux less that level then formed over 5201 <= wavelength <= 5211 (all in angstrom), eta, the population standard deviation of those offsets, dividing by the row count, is 0.9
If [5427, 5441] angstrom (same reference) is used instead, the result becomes 0.2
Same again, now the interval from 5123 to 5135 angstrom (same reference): 0.2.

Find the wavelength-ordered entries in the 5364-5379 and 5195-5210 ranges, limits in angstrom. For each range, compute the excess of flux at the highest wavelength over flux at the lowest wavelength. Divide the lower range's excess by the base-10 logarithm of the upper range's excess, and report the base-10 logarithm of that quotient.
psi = 1.15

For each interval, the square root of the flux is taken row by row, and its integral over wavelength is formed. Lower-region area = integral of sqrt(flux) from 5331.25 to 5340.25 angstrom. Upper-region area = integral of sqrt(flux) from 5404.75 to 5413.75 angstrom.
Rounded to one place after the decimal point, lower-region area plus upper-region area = 65.7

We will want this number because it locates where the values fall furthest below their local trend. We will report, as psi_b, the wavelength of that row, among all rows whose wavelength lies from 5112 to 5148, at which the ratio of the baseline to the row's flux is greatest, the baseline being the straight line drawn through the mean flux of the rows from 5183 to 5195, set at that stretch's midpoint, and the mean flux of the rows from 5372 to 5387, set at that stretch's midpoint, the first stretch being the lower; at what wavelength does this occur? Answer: 5113.0 angstrom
